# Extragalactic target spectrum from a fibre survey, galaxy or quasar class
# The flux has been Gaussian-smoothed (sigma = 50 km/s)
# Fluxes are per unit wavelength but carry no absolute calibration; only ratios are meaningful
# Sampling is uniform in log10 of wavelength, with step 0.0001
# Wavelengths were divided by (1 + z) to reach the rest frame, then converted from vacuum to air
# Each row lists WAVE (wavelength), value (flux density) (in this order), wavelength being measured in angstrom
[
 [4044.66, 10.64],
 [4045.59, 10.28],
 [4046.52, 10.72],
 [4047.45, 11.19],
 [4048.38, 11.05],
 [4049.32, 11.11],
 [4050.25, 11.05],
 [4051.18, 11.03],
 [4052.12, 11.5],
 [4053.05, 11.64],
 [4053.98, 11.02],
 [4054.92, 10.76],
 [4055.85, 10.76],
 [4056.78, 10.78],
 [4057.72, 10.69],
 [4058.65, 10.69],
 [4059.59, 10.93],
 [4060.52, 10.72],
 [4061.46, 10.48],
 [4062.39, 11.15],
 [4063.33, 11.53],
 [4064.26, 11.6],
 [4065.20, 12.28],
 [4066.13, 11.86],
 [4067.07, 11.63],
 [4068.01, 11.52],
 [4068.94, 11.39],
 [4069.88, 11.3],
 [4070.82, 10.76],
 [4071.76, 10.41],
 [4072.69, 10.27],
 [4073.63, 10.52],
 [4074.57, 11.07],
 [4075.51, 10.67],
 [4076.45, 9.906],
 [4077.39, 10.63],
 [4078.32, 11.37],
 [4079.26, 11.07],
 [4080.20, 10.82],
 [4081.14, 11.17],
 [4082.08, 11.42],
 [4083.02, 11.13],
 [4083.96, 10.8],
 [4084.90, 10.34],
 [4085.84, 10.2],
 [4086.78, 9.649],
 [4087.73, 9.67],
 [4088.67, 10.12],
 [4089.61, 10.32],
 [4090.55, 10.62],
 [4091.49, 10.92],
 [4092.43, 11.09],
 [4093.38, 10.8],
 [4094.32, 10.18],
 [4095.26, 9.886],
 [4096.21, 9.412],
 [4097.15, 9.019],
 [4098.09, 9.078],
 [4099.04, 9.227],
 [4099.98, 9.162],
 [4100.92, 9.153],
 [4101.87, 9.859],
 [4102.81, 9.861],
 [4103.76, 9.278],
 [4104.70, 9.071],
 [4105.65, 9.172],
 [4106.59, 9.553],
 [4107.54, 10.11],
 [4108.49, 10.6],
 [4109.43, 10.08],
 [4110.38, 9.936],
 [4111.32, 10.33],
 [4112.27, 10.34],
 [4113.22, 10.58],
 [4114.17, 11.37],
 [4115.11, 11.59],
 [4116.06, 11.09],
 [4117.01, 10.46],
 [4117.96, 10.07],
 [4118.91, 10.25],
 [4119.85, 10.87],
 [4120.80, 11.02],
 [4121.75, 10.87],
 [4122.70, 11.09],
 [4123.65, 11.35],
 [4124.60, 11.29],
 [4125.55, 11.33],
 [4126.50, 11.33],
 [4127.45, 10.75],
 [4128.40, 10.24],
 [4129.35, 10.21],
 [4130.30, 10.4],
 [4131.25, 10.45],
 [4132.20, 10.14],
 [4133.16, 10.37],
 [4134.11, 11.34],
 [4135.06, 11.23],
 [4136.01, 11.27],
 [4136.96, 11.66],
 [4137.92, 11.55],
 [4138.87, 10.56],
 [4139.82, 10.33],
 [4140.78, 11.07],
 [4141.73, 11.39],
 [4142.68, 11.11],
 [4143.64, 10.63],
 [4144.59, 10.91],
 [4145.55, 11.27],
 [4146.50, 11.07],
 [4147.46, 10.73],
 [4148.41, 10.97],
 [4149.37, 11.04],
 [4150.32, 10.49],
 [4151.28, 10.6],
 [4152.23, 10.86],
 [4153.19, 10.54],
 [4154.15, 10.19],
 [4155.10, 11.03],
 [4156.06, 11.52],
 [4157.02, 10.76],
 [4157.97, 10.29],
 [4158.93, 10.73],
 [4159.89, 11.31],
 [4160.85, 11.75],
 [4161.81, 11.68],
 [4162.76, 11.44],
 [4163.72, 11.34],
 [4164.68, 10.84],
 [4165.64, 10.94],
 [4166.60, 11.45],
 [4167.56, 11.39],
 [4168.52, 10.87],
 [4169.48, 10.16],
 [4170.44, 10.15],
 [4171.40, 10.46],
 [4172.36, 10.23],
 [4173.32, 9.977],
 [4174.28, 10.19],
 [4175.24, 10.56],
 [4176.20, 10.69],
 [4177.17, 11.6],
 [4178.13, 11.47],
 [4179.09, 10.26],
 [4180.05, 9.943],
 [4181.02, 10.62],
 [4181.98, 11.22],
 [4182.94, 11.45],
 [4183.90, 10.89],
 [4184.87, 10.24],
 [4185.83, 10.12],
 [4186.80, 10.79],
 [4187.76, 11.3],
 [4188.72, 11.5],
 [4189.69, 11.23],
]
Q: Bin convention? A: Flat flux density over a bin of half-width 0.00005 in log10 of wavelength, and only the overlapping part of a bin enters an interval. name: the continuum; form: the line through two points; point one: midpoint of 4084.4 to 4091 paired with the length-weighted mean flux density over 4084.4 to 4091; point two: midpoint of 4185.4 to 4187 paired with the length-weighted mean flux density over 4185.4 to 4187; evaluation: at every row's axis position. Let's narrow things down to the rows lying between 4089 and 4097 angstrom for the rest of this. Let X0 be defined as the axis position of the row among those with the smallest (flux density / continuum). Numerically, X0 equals 4096.21 angstrom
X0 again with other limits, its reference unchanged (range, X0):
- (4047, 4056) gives 4055.85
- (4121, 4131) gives 4129.35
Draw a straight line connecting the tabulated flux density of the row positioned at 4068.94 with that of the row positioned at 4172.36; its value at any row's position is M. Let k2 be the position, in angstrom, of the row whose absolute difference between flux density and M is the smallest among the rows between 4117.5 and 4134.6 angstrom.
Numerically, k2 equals 4127.45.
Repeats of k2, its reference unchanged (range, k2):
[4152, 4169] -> 4153.19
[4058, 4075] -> 4068.94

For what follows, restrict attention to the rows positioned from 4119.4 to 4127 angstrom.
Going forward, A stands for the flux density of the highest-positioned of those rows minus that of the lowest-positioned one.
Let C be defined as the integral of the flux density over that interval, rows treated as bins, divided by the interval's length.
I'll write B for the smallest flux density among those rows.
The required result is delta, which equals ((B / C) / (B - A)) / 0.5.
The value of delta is 0.188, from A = 0.46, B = 10.87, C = 11.1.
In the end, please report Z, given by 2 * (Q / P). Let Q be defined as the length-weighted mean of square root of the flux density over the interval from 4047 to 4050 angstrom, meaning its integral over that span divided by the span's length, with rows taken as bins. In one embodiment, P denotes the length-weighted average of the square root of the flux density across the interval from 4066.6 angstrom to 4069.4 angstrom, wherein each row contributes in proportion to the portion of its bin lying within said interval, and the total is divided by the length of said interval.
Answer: 1.96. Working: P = 3.40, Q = 3.33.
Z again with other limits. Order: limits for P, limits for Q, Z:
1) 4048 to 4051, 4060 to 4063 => 1.98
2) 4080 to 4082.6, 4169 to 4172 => 1.92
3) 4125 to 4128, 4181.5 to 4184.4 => 2.01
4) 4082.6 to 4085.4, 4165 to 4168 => 2.04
